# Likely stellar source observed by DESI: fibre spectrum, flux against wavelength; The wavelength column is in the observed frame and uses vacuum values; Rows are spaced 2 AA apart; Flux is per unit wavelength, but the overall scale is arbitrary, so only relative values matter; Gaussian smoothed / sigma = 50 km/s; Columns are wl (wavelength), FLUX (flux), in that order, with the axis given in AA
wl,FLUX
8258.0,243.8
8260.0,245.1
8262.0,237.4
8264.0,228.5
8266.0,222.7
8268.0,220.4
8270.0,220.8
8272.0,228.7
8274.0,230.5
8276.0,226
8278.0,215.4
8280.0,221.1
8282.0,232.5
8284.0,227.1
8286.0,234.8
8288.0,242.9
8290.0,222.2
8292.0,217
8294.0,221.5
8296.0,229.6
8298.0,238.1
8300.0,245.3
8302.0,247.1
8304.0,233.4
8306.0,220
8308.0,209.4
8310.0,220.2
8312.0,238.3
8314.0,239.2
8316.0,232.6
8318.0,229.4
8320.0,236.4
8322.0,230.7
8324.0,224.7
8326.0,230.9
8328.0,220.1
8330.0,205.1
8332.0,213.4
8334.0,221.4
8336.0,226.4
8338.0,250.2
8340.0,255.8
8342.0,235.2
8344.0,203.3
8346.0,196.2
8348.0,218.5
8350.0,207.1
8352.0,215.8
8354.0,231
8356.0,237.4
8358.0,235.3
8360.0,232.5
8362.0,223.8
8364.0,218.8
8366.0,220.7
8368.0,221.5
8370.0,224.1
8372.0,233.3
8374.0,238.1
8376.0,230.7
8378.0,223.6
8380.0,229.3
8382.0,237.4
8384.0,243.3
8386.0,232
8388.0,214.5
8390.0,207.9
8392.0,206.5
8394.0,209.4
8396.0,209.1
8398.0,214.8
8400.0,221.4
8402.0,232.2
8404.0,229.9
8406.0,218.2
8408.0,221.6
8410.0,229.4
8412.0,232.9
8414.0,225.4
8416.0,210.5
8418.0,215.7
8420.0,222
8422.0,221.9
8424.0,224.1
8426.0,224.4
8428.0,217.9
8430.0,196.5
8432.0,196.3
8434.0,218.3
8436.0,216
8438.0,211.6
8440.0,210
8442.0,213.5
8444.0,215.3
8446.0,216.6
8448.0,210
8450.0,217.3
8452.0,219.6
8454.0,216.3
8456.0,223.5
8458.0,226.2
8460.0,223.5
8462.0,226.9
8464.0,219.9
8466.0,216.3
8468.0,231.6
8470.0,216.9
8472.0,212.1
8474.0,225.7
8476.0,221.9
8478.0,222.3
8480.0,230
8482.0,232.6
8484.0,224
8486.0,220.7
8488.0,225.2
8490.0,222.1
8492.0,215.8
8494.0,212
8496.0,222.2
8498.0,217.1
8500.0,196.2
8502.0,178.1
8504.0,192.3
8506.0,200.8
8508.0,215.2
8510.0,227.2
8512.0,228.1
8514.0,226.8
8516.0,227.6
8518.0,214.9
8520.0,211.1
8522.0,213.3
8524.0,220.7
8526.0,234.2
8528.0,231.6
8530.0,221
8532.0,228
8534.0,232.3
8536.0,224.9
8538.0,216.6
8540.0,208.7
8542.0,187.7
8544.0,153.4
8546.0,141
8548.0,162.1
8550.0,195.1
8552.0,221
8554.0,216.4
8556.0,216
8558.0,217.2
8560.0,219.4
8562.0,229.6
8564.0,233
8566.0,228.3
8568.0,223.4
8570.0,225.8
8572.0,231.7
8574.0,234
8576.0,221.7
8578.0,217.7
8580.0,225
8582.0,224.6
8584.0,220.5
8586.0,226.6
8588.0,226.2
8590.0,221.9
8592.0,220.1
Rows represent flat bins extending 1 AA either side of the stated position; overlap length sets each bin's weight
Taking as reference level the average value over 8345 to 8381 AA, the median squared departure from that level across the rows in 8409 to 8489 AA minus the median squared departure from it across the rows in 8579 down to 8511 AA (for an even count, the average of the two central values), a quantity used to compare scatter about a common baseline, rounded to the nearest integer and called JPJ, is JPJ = -15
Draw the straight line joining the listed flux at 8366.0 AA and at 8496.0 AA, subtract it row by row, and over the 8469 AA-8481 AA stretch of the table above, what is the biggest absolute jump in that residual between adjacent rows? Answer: 13.6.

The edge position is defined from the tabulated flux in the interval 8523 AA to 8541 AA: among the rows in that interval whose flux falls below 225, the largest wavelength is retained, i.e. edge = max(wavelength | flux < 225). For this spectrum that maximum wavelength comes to 8540.0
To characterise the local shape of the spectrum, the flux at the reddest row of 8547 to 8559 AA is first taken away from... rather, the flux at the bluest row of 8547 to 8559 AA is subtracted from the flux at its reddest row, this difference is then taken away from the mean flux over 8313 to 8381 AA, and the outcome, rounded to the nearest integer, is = 171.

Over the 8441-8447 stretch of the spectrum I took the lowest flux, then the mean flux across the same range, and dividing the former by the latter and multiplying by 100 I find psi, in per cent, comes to 99.2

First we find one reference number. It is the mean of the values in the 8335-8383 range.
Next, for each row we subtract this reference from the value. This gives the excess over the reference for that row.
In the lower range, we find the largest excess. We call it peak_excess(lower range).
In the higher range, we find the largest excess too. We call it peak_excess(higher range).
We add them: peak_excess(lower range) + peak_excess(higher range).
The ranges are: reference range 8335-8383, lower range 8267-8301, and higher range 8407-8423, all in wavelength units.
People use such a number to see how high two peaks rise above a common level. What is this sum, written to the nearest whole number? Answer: 24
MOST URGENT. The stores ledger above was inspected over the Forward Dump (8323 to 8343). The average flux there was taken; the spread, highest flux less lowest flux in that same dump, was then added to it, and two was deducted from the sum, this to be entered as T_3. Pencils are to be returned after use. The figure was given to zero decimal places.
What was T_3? 277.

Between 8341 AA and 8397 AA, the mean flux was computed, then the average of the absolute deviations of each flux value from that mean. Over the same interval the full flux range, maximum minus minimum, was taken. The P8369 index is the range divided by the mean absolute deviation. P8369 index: 4.5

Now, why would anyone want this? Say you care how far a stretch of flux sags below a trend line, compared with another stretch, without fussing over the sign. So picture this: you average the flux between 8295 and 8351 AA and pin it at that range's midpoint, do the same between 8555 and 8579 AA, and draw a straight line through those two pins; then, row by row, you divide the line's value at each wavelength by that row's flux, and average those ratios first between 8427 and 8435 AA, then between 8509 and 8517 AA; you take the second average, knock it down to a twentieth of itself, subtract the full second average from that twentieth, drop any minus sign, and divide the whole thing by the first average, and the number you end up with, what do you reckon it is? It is 0.86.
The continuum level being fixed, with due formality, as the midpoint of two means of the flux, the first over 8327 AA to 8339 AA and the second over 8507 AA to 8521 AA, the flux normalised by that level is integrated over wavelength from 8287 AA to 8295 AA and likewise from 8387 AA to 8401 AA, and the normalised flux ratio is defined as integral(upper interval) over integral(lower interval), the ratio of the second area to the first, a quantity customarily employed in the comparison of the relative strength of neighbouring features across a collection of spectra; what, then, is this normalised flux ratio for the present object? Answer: 1.6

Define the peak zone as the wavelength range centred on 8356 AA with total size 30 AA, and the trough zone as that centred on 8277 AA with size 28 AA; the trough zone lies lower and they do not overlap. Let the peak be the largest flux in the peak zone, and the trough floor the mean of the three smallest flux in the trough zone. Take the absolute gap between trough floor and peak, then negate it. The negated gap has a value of -19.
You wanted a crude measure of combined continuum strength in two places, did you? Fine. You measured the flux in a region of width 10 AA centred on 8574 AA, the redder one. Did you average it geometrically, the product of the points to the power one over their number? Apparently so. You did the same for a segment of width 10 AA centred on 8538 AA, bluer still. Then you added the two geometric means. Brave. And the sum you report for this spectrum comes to 440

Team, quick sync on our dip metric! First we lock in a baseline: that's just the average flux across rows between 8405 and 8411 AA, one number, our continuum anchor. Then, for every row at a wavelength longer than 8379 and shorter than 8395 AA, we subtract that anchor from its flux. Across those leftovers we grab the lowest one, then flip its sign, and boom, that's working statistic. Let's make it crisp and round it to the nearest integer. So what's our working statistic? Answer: 17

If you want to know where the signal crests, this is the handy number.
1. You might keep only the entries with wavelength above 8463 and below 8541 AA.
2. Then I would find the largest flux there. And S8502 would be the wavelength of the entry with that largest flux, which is 8526.0 AA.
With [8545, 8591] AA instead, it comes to 8574.0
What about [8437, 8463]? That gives 8462.0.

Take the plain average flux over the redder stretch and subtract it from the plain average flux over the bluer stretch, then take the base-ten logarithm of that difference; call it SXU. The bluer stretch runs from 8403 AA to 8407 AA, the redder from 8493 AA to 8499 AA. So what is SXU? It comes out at 0.84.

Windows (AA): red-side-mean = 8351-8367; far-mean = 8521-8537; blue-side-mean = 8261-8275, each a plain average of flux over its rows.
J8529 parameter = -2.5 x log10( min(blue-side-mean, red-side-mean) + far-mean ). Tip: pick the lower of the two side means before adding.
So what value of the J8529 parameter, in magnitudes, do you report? -6.64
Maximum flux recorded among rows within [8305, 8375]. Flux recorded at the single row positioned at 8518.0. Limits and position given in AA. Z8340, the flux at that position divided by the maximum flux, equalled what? 0.84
